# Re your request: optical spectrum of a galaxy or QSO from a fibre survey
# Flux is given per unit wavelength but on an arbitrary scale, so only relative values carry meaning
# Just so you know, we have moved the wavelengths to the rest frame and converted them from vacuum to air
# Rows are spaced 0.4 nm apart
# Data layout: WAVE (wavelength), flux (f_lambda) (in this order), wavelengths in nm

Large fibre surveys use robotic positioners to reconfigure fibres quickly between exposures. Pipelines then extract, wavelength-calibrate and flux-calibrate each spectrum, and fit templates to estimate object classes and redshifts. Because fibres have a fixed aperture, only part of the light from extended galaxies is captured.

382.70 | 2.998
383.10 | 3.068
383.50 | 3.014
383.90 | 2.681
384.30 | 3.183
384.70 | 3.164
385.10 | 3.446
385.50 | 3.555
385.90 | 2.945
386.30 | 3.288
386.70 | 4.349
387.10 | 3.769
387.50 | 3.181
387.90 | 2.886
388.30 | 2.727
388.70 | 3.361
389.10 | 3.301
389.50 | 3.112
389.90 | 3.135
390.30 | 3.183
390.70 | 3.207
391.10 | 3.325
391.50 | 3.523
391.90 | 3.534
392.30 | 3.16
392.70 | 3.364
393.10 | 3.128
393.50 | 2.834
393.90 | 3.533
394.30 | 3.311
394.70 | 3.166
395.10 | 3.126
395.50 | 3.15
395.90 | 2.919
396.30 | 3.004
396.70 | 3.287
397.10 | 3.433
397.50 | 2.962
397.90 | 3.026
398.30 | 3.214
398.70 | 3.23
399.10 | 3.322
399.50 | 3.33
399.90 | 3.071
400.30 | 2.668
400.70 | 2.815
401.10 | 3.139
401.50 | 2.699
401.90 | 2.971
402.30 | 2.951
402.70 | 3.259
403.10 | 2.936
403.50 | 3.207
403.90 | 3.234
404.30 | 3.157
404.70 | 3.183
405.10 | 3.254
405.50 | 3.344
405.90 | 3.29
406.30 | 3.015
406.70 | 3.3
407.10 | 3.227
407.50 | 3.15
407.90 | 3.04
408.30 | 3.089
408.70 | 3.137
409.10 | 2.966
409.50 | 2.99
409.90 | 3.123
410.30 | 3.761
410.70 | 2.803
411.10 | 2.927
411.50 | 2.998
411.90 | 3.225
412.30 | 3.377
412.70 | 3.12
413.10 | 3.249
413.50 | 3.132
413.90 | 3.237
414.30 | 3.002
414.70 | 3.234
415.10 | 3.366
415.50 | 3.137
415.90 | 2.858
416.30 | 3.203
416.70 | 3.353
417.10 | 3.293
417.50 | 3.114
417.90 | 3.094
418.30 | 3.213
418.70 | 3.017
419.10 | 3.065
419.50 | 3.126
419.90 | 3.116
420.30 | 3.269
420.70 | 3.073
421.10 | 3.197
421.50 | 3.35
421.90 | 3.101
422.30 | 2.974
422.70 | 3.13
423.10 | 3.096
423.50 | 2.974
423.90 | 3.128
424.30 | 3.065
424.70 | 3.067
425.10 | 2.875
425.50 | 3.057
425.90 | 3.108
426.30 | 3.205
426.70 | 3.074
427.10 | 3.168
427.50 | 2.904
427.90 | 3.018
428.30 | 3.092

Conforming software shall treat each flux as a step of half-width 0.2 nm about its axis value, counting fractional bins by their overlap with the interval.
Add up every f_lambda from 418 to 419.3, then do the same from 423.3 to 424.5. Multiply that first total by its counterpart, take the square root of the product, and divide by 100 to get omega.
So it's 0.092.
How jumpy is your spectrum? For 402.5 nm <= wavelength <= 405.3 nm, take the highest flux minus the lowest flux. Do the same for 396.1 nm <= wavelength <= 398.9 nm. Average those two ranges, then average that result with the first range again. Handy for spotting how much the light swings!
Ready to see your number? 0.4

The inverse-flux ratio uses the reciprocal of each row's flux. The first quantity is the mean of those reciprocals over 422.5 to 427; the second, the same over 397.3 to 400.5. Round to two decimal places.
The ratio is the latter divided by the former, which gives 0.99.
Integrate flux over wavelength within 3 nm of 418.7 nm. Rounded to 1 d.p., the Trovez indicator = 18.9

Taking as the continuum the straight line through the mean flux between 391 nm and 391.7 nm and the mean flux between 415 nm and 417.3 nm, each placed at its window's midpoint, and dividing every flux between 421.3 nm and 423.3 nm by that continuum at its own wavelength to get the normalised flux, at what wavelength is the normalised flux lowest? 422.30 nm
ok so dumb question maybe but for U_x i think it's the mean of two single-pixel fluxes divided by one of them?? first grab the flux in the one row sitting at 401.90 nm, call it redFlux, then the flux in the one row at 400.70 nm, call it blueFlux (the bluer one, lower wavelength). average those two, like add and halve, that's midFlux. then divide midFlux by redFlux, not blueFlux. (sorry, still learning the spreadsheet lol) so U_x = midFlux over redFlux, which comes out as 0.97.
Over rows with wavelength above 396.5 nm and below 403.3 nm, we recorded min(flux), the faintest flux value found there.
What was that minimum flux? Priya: 2.668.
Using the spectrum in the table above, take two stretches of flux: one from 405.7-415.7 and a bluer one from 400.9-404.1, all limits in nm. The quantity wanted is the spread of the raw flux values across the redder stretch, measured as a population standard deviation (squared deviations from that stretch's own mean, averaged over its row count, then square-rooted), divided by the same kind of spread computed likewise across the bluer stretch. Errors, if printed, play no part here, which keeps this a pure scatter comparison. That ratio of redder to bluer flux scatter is 1.0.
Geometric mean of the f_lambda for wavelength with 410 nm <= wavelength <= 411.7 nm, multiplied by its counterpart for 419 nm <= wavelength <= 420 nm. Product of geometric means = 9.6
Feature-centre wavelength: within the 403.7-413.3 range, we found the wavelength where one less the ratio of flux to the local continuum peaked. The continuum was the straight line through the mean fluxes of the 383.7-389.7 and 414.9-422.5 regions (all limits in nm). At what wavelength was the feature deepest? 410.70 nm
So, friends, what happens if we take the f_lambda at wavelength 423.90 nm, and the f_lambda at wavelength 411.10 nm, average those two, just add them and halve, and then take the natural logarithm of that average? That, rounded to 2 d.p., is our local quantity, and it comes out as 1.11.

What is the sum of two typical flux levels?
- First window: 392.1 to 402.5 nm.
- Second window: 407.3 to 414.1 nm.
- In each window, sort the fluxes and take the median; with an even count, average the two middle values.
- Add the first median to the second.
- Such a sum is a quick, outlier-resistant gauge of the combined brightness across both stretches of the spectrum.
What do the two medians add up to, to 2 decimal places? 6.26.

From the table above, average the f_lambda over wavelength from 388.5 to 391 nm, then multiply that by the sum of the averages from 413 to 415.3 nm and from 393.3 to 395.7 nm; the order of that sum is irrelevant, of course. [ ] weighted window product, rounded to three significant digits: 20.6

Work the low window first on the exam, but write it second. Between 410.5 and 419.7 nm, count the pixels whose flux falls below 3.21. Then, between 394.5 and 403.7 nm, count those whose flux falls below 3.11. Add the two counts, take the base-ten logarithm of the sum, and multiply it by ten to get 14.0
